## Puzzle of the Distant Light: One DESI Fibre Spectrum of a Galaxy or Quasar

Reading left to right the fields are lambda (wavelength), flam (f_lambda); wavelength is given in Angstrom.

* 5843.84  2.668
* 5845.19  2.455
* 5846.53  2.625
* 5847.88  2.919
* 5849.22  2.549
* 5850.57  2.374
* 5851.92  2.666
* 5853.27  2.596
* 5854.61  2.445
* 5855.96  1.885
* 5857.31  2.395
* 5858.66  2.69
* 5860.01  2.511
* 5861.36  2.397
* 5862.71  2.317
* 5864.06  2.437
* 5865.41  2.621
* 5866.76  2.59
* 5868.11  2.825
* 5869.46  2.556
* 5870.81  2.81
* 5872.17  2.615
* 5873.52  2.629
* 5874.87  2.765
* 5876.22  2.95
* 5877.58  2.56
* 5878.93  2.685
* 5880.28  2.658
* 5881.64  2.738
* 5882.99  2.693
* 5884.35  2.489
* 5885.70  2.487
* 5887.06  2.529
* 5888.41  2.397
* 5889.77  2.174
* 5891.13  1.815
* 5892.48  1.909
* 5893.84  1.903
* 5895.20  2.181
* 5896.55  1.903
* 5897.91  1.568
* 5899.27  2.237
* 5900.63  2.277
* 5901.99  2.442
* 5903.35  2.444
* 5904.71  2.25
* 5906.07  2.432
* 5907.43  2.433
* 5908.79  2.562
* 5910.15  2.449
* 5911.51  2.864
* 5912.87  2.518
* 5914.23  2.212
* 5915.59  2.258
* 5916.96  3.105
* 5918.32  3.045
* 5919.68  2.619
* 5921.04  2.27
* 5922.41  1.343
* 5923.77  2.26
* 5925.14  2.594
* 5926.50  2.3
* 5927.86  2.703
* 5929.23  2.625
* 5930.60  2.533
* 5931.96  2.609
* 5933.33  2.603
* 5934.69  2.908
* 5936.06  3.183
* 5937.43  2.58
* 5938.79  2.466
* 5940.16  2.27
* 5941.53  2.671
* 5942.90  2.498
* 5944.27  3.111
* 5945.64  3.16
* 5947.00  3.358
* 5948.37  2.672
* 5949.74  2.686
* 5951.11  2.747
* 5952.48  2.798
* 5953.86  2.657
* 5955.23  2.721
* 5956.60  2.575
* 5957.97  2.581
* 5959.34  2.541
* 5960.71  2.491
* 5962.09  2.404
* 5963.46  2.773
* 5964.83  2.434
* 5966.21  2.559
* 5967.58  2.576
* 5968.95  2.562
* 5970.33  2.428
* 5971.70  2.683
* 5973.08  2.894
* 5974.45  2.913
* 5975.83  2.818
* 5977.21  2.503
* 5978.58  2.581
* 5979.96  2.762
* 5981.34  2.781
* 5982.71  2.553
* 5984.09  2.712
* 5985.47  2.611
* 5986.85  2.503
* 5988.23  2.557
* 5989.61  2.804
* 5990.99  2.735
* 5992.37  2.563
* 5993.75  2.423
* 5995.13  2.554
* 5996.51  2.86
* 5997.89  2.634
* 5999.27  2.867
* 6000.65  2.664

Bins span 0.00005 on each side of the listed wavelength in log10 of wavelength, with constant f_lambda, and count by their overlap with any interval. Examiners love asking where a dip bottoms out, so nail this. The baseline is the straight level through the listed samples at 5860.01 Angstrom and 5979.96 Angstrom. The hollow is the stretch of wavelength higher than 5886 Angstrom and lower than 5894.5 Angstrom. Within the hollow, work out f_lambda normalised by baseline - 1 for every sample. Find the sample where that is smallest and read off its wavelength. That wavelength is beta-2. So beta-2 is 5891.13 Angstrom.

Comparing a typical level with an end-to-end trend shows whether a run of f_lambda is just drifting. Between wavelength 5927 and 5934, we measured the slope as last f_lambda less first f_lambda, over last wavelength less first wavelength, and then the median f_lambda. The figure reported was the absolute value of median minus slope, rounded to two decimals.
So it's 2.63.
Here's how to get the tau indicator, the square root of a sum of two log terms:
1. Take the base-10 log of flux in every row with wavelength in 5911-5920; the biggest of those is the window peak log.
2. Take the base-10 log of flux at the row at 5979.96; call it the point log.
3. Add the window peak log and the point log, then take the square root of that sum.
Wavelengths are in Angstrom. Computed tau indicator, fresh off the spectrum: 0.97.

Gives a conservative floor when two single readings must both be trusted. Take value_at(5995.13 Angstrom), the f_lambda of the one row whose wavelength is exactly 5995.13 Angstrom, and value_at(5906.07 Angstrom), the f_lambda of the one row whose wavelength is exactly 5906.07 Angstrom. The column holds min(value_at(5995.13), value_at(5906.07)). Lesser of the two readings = 2.43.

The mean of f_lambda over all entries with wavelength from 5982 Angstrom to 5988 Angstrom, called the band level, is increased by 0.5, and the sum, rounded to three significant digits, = 3.09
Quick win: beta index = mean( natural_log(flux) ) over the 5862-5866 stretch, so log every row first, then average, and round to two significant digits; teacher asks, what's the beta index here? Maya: 0.90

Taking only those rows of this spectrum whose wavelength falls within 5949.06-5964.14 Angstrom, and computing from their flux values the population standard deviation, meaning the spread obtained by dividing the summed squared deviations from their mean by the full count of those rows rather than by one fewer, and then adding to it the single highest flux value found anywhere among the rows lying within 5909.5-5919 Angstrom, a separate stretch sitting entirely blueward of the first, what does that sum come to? 3.22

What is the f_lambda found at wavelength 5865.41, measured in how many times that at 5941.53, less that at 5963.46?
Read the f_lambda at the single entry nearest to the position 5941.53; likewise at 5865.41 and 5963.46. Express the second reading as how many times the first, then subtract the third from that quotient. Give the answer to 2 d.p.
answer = -1.79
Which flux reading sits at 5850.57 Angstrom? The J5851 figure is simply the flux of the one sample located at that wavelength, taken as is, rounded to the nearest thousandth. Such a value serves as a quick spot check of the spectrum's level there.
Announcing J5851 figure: 2.374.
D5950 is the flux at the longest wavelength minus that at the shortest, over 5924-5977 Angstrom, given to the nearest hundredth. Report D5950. 0.22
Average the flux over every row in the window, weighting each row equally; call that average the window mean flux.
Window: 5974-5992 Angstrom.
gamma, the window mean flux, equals 2.7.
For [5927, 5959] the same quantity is 2.7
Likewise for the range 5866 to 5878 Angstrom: 2.7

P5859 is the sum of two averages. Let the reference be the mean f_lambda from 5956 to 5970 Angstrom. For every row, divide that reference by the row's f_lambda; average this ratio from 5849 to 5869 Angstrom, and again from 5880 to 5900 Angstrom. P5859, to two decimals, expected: 2.20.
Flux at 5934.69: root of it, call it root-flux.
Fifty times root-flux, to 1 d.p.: 85.3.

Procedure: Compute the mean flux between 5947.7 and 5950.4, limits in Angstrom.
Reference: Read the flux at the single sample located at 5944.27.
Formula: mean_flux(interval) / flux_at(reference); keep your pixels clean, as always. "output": 0.86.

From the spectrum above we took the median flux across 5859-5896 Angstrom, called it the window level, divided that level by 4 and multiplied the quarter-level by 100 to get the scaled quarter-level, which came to 63.9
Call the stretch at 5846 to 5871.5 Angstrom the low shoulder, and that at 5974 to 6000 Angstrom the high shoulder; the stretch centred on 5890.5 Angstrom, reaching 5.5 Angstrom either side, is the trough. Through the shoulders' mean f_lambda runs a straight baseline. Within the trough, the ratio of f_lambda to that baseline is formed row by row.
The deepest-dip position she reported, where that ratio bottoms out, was 5891.13 Angstrom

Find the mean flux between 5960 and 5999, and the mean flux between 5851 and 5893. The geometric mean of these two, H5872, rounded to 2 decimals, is 2.57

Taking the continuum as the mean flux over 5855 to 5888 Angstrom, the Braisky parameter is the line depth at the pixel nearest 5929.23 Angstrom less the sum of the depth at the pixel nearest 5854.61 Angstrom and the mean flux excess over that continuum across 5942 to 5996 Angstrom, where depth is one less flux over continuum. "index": -0.17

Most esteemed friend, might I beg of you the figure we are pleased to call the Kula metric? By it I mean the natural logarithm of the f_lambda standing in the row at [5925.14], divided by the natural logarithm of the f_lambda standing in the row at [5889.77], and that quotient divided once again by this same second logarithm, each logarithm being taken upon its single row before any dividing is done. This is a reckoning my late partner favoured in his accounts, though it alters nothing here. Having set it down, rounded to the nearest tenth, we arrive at 1.6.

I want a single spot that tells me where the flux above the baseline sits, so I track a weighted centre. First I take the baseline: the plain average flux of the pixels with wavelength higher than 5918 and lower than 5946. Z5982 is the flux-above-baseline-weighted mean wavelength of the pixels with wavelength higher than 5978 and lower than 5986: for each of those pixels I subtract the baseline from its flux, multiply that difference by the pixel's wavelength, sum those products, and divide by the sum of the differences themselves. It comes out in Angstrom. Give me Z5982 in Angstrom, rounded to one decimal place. 5981.7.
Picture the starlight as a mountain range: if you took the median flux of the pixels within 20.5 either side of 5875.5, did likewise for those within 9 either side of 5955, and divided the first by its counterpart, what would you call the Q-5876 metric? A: 0.95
